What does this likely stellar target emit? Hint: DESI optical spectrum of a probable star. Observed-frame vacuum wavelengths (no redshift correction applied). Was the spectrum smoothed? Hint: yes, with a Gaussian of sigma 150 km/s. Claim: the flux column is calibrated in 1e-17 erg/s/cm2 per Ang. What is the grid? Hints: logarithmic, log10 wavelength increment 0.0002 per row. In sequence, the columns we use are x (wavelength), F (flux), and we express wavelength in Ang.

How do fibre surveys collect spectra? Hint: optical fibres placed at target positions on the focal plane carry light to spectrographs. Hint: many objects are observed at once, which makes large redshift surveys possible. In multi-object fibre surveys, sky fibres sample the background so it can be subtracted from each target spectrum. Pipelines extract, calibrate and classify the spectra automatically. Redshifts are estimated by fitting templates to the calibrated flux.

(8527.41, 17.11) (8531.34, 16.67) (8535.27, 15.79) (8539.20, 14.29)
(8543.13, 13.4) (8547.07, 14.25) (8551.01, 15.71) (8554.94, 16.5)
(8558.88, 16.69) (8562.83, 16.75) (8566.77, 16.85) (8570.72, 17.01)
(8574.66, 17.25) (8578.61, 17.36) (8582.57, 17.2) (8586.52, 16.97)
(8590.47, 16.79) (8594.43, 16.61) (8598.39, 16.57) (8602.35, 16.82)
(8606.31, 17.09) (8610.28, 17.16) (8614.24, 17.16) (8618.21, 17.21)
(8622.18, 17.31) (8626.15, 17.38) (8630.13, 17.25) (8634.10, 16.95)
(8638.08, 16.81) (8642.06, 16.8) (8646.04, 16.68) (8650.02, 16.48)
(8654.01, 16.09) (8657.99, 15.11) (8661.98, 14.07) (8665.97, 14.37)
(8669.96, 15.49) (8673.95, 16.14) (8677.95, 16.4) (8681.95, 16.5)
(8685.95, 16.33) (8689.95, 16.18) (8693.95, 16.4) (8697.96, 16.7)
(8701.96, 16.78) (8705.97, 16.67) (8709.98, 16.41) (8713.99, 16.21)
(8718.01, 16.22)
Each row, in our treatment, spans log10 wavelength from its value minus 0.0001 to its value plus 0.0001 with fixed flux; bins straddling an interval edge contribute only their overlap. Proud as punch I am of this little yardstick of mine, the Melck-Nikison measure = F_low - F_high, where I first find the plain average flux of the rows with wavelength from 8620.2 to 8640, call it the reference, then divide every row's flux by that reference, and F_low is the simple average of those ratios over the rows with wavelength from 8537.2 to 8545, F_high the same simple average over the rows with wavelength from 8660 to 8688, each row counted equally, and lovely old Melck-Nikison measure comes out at -0.10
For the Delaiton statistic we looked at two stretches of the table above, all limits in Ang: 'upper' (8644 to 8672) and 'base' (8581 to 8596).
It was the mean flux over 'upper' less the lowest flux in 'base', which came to -1.1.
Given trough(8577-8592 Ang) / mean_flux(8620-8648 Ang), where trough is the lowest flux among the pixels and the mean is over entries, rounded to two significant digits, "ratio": 0.99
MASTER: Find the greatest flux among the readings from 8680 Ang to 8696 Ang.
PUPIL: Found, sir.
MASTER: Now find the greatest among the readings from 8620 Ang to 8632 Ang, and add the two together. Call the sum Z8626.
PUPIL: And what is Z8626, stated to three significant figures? 33.9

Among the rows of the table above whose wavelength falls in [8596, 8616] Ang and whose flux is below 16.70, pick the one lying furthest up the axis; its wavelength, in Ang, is 8598.39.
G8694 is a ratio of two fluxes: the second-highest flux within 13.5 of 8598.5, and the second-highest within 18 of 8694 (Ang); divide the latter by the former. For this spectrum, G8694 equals 0.98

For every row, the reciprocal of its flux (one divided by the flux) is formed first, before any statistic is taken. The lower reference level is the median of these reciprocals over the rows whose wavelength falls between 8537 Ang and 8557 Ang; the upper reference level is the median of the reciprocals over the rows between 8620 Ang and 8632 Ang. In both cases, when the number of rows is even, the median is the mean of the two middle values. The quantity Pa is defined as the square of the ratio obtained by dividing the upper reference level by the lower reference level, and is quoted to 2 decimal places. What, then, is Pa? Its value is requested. 0.68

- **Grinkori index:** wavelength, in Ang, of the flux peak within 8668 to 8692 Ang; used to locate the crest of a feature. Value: 8681.95 Ang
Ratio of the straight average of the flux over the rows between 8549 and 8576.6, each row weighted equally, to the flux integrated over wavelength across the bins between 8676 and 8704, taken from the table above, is 0.036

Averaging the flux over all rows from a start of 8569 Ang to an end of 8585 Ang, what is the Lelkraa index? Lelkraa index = 17.2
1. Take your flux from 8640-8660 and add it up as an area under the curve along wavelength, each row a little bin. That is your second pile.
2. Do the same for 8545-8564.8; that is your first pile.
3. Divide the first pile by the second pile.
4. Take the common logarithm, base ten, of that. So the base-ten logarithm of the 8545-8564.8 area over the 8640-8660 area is -0.012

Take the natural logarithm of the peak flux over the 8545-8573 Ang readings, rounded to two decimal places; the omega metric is 2.83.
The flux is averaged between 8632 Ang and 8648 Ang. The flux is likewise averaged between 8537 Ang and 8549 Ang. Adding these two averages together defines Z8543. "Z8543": 30.8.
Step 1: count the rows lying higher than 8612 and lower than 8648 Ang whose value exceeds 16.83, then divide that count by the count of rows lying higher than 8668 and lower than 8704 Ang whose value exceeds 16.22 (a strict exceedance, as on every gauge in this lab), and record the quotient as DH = 1.0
